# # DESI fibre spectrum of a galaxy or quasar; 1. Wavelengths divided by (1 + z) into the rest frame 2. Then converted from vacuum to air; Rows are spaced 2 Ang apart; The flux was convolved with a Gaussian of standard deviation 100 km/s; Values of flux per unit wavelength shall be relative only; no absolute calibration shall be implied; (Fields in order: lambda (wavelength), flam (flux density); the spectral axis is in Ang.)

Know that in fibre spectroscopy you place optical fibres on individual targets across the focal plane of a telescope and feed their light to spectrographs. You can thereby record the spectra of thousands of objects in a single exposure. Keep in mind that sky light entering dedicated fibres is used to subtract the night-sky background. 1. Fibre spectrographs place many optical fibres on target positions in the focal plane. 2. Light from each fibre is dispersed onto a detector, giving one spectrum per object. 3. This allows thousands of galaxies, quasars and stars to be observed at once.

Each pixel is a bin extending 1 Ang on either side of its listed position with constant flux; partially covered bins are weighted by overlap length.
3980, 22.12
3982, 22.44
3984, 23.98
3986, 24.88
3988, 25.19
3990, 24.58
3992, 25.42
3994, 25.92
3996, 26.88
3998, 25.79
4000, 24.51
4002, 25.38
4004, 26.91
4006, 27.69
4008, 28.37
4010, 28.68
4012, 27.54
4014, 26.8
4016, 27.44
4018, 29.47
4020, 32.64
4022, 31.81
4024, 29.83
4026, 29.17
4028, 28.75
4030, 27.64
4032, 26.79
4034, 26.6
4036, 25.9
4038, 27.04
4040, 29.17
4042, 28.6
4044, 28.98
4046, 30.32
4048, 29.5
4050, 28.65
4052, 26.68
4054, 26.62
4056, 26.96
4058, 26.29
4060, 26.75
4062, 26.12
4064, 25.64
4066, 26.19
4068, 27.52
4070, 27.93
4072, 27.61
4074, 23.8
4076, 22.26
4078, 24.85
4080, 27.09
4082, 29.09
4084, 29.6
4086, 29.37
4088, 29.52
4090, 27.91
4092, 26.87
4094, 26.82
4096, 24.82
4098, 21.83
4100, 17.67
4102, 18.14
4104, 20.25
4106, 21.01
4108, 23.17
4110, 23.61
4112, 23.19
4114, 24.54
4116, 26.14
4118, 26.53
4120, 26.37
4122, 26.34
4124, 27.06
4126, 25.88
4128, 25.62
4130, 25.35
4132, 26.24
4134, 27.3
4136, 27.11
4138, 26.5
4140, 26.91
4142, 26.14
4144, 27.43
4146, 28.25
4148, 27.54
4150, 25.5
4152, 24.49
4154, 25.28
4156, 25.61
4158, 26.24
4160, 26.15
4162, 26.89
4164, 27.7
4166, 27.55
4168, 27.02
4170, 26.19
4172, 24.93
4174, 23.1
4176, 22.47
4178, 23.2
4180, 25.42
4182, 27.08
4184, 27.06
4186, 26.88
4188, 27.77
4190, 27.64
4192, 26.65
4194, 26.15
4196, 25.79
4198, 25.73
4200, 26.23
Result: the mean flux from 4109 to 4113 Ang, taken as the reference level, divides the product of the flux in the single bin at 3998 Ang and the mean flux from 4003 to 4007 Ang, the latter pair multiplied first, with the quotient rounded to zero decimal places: 30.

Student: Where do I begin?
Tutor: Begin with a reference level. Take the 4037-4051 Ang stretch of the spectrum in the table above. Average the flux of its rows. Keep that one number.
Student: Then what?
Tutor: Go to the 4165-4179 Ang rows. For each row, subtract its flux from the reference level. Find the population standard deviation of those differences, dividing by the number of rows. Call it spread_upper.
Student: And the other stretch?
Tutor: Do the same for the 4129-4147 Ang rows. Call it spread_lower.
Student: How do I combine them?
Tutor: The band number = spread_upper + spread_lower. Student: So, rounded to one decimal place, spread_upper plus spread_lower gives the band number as 2.7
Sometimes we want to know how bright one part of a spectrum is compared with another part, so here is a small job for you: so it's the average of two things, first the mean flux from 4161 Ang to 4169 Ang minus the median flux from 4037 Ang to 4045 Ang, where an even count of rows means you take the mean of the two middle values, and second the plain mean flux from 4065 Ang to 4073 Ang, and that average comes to 12.9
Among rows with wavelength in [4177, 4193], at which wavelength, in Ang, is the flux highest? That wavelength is 4188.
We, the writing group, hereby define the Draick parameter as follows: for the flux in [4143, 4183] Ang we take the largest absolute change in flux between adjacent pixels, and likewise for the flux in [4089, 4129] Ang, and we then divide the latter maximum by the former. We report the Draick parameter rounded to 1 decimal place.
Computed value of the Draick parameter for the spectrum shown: 1.9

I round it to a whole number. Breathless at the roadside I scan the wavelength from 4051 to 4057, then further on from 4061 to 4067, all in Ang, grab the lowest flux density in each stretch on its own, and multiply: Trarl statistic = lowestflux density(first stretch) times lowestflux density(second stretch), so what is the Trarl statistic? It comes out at 683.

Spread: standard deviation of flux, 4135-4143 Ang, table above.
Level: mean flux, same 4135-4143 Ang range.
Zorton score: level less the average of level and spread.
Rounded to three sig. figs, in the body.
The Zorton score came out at 13.1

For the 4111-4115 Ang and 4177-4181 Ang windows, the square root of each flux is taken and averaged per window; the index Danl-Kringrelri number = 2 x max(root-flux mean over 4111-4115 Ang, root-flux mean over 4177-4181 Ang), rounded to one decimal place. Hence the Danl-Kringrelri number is 9.9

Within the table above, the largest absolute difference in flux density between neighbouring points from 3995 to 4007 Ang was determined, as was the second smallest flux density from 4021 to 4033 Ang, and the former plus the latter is 29.2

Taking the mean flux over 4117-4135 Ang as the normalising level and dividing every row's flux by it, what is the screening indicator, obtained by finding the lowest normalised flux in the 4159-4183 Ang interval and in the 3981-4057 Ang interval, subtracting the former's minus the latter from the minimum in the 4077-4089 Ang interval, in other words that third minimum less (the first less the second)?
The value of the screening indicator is 0.94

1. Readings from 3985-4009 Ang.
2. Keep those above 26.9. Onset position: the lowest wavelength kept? 4004 Ang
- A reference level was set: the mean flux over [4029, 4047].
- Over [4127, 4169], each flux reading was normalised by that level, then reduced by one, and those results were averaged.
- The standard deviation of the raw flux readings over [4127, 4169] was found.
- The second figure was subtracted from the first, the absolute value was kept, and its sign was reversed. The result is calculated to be -1.0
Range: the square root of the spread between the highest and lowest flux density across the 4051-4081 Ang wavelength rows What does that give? 2.38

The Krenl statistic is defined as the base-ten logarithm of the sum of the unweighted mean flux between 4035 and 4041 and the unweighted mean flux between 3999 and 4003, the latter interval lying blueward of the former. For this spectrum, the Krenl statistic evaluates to 1.72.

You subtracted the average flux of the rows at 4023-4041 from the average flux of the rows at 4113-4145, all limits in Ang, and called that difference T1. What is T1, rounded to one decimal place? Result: -1.5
